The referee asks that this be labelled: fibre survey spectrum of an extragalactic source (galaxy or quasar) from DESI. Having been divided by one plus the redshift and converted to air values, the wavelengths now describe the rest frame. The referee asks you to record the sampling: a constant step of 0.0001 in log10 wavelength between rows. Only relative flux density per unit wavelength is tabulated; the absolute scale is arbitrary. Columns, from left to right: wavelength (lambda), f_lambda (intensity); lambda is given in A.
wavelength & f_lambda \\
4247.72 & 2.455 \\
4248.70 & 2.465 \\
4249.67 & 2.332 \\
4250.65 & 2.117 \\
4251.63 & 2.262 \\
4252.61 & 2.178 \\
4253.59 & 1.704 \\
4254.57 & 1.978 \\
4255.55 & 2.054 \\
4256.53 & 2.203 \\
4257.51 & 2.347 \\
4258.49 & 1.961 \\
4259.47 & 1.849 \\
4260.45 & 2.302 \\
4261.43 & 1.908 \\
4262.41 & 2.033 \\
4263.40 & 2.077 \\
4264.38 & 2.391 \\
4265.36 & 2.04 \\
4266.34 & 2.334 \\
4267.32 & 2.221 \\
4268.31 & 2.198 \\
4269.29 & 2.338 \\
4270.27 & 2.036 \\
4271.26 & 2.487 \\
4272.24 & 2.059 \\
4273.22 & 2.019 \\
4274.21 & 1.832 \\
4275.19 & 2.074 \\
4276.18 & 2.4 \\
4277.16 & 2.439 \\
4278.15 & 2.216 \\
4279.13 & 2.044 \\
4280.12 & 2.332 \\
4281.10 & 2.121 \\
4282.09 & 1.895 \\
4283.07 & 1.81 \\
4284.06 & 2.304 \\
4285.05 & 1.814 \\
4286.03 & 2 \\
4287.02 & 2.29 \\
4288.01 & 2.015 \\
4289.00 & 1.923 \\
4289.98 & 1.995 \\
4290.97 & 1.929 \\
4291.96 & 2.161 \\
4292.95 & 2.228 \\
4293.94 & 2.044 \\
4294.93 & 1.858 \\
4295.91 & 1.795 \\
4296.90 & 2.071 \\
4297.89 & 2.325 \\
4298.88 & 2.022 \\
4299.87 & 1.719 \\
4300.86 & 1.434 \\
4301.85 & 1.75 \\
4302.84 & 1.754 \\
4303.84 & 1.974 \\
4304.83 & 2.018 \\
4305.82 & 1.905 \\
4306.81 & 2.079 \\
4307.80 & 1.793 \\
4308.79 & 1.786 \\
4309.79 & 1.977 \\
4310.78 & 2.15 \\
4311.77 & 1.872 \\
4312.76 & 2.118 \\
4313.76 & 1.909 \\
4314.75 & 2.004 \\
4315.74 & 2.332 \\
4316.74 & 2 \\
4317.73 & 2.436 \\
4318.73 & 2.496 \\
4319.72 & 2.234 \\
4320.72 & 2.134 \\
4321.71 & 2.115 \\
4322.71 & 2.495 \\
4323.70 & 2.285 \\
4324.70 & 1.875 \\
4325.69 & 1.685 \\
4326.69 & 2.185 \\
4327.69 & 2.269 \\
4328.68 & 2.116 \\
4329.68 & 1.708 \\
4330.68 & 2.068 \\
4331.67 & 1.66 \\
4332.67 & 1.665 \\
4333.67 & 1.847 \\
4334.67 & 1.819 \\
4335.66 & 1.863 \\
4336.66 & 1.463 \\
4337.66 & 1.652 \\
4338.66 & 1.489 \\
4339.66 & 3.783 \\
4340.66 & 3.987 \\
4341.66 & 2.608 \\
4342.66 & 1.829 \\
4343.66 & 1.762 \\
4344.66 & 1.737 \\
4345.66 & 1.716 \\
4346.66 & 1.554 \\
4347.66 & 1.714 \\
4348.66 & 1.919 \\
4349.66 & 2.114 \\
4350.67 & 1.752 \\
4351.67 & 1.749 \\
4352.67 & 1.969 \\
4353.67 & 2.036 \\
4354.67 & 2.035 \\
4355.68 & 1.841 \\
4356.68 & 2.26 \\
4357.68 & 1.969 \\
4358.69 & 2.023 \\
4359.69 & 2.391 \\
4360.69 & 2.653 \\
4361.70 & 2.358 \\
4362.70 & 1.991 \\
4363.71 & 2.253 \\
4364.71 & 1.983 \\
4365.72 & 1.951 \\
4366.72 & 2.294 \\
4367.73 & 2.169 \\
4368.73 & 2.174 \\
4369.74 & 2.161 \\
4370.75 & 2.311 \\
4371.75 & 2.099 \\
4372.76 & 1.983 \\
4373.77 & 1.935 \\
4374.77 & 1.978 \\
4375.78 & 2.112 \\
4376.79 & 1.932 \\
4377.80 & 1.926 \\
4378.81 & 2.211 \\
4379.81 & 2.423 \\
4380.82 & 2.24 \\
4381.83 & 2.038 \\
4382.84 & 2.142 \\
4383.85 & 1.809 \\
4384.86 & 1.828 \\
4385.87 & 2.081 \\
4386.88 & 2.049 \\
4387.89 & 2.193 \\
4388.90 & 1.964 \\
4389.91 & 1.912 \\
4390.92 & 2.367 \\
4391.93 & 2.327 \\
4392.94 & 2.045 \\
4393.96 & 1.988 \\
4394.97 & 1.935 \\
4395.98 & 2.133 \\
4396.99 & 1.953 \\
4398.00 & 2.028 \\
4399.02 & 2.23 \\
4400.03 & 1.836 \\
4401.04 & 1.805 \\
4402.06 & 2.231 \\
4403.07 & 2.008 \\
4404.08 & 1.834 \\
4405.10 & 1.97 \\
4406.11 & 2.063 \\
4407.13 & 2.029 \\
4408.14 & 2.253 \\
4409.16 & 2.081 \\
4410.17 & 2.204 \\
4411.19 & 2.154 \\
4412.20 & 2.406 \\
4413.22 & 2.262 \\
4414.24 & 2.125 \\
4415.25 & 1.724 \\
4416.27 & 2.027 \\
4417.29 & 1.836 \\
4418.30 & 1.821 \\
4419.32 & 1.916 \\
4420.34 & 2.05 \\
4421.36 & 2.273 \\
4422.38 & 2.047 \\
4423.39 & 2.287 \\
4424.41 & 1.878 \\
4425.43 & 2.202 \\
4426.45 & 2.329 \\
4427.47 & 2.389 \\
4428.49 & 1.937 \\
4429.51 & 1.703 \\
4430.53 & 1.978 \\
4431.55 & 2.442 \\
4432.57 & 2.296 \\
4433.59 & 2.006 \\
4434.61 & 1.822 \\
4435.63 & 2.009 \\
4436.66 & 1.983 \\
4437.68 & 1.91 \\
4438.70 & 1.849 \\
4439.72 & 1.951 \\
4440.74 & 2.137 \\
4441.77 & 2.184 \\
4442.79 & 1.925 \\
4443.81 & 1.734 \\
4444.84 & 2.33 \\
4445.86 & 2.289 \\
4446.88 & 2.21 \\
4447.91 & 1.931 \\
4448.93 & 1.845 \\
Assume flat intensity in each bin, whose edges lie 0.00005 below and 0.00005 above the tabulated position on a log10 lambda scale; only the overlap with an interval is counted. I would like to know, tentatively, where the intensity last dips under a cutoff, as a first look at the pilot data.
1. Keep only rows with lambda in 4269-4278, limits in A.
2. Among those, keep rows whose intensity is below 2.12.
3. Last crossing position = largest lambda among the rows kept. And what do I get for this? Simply 4275.19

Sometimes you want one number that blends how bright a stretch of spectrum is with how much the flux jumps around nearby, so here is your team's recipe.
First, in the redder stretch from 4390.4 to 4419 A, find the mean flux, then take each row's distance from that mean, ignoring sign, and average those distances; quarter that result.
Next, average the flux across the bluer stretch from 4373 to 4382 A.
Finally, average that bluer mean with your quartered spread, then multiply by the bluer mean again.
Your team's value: 2.22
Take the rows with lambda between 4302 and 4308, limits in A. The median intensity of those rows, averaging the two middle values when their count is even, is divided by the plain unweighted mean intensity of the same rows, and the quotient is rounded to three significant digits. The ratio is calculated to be 1.01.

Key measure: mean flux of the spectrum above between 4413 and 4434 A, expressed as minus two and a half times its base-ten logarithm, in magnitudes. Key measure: -0.79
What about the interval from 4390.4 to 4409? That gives -0.78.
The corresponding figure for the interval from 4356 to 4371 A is -0.85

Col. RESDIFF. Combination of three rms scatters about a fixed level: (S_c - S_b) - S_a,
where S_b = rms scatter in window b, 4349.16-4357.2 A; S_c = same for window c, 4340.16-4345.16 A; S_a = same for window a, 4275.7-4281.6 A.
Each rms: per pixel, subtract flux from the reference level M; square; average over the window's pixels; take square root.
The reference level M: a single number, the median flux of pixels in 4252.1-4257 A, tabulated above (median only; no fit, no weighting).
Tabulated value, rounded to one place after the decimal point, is 0.5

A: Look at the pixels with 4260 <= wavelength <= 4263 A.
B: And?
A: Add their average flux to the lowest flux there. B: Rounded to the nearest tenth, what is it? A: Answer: 4.0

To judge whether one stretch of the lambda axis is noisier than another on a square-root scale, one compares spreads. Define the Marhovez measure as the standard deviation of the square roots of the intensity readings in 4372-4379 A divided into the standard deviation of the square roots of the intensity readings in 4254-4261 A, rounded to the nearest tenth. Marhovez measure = 1.7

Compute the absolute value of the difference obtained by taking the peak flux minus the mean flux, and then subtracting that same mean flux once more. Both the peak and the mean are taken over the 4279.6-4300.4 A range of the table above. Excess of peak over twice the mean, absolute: 1.73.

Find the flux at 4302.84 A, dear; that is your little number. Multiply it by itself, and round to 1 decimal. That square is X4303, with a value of 3.1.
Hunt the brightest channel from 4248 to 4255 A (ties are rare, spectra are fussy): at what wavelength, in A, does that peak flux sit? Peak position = 4248.70 A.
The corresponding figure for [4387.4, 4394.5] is 4390.92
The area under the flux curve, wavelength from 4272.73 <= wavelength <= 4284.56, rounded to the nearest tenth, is 25.1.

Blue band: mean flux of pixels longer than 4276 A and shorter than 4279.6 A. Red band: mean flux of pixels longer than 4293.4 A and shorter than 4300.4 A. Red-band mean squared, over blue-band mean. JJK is 1.72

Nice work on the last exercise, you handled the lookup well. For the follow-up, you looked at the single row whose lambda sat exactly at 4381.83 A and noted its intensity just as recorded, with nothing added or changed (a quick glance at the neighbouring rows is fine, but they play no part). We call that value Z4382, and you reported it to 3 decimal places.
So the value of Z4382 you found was 2.038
